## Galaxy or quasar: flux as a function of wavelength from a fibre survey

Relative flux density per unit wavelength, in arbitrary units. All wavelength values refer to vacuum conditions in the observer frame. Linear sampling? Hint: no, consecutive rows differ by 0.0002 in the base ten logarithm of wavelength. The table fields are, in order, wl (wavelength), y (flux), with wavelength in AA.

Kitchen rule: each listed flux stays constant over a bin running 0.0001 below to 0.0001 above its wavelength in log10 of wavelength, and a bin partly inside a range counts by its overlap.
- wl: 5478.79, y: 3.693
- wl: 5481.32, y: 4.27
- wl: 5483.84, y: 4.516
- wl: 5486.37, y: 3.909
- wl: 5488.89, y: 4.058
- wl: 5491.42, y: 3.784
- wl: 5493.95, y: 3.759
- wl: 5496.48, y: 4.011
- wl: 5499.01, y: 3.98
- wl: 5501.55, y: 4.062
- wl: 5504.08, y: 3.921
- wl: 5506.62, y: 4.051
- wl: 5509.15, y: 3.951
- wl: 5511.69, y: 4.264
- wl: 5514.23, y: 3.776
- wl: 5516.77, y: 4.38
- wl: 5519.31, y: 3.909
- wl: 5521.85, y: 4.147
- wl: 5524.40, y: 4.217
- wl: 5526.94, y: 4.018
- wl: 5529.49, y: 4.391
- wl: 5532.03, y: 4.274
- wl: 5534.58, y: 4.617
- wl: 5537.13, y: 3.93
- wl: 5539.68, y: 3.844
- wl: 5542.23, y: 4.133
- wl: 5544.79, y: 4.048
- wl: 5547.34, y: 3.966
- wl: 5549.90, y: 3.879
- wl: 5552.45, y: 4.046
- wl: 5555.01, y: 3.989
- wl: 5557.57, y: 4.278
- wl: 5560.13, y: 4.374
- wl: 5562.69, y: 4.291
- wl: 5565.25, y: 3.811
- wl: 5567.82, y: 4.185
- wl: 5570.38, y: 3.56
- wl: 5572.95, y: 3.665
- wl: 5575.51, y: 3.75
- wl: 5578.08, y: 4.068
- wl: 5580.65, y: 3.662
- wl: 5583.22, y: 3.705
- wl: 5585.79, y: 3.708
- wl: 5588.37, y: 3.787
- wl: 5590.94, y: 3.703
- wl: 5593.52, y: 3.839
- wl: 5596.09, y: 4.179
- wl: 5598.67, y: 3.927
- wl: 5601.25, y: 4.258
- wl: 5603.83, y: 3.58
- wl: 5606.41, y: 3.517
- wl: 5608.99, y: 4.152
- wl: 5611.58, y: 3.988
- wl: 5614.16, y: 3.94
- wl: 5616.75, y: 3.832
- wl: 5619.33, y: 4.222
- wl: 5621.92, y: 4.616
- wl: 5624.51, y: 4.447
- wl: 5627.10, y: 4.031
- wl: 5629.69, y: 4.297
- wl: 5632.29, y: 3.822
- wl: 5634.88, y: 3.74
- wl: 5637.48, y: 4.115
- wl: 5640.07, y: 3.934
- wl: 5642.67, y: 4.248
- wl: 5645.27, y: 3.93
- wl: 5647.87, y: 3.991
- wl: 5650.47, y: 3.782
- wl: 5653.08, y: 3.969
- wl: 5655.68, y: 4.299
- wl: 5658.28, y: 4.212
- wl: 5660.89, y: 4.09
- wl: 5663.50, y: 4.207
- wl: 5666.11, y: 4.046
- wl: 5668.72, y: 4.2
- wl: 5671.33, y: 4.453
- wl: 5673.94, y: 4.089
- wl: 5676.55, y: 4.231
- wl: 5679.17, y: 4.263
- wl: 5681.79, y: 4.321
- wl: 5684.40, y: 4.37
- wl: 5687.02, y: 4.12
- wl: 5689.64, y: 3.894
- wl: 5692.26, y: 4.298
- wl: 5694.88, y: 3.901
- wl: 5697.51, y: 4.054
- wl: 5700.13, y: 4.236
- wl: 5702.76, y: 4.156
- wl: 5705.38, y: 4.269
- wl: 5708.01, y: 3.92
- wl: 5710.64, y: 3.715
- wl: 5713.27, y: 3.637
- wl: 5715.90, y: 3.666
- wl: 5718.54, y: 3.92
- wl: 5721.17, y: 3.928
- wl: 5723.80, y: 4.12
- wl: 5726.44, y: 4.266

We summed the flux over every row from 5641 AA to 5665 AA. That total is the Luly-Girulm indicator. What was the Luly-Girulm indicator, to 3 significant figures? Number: 36.7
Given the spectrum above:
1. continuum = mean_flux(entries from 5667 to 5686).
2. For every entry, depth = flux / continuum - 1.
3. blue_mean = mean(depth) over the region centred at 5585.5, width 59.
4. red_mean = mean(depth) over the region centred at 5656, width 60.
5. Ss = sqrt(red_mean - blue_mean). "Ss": 0.219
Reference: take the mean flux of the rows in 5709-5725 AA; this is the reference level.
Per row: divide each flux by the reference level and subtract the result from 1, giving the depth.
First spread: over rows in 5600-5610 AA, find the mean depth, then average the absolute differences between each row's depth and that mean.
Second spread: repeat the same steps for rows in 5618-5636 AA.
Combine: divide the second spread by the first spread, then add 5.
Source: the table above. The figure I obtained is 5.79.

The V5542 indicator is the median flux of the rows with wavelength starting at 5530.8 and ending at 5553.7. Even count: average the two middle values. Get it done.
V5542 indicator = 4.05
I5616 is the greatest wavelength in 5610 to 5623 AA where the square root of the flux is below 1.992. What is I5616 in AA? 5616.75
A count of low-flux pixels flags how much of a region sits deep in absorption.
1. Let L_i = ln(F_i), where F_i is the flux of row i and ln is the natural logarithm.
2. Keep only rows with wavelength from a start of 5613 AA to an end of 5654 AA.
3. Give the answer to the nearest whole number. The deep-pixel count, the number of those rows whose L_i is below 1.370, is 6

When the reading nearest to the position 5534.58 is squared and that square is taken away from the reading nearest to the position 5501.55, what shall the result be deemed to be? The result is -17.3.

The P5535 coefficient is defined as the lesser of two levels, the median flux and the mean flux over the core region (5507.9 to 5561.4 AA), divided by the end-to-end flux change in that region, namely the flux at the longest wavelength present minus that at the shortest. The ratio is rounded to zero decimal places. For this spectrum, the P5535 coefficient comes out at 10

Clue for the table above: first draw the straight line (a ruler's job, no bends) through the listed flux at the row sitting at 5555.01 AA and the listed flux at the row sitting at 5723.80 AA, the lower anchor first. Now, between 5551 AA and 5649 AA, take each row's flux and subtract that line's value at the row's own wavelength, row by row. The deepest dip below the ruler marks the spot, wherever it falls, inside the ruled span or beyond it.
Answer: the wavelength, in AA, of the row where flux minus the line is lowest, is 5606.41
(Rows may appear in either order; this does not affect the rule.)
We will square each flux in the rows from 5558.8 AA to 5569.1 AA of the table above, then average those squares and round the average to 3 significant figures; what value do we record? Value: 17.4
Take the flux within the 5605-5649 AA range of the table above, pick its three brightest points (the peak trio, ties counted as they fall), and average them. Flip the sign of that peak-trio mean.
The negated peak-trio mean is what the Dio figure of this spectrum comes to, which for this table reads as -4.45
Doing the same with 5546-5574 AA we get -4.31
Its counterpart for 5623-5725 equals -4.42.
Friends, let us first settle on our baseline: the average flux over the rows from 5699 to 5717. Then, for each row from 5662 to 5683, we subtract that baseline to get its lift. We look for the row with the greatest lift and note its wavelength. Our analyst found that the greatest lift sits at 5671.33 AA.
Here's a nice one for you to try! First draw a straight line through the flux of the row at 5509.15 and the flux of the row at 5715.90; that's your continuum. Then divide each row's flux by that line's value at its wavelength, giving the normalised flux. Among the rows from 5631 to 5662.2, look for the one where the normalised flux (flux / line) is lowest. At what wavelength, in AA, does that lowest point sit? 5634.88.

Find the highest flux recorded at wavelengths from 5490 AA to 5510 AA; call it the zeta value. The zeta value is 4.062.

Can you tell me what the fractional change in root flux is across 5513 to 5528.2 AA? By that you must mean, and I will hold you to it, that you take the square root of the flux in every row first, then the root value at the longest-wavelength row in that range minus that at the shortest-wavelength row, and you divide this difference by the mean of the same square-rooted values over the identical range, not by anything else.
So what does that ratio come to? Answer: 0.03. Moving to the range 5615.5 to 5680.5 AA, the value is 0.05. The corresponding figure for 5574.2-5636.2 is 0.00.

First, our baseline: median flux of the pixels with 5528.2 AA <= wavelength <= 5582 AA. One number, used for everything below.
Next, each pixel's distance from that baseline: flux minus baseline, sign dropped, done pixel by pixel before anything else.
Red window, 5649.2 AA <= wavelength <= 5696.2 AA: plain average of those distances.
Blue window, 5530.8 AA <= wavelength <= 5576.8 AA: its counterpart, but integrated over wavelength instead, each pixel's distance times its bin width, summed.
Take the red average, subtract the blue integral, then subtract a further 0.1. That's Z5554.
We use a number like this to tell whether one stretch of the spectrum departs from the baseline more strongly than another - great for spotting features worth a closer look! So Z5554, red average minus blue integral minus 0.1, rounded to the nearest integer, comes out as -10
